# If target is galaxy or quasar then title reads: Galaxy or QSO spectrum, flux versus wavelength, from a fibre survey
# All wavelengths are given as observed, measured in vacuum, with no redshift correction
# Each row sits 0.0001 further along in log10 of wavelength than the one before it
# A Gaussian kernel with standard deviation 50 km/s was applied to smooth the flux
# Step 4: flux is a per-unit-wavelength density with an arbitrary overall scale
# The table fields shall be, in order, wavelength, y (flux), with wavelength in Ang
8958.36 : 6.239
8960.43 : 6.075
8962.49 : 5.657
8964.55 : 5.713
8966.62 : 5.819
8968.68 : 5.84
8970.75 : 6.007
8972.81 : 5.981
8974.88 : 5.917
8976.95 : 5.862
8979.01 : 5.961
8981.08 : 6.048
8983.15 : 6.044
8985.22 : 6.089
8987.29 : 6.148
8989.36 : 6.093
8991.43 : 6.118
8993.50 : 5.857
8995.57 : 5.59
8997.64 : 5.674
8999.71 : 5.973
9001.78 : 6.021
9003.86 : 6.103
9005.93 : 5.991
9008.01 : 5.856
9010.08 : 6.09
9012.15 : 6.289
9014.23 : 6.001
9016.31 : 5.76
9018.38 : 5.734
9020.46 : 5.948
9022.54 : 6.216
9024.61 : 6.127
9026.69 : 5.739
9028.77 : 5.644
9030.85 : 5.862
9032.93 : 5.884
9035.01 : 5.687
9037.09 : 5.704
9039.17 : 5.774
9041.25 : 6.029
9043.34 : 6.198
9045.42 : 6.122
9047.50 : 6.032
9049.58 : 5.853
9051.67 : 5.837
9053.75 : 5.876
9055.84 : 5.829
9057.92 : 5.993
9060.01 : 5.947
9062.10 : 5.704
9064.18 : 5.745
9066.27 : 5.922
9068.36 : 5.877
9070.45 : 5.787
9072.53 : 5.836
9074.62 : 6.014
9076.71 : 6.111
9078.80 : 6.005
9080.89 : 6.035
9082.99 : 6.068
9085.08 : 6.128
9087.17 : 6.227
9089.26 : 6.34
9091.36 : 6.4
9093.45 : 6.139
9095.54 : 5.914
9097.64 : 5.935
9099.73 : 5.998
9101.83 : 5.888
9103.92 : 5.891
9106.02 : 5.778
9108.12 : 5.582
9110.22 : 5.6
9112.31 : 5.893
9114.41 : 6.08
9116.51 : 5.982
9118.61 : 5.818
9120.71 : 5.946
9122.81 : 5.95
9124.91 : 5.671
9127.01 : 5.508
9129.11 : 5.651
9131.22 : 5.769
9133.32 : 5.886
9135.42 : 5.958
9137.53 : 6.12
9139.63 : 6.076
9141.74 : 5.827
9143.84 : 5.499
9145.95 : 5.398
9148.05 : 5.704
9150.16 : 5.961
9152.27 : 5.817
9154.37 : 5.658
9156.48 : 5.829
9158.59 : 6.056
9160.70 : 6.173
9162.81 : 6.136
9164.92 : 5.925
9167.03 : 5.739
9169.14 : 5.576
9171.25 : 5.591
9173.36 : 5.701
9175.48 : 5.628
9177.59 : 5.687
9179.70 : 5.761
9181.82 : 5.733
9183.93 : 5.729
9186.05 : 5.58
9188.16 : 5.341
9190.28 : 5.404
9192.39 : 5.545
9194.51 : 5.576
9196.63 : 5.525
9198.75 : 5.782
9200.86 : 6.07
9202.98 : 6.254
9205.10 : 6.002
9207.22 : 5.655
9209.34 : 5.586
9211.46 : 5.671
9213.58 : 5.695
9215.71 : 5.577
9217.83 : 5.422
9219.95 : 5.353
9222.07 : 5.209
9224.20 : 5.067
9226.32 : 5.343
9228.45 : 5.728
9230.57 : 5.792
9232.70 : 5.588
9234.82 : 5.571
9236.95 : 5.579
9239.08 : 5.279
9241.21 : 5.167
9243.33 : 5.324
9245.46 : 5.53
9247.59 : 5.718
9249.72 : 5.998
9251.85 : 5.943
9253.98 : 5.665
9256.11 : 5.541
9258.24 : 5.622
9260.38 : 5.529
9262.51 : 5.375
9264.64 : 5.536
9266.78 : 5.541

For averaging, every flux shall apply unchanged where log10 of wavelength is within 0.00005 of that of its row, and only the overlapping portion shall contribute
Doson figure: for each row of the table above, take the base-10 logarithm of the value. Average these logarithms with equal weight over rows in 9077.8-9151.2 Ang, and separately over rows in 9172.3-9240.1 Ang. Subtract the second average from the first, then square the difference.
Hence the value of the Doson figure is 0.0005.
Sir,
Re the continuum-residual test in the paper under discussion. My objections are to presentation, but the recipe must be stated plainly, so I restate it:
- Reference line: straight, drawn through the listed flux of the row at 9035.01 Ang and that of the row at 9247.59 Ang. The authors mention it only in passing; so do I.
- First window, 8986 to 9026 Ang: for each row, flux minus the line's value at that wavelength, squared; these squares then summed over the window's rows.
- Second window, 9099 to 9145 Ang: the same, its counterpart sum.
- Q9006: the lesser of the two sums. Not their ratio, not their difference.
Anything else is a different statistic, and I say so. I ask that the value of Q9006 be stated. 1.1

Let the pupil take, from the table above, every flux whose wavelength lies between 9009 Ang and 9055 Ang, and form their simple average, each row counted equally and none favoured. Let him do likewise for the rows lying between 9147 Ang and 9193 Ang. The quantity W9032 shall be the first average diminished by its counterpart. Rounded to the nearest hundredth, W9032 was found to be 0.19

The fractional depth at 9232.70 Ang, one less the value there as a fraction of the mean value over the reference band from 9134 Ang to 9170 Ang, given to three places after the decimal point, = 0.045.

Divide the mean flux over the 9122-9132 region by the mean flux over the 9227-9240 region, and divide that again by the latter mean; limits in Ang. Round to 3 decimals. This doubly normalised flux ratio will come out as 0.183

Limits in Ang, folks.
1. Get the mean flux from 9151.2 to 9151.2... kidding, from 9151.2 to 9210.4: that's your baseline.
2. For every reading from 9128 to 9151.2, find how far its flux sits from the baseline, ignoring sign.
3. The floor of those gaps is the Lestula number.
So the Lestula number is 0.017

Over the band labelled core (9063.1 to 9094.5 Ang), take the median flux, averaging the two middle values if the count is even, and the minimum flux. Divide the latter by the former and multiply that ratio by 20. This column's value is 19.0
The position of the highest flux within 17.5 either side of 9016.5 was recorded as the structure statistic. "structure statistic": 9012.15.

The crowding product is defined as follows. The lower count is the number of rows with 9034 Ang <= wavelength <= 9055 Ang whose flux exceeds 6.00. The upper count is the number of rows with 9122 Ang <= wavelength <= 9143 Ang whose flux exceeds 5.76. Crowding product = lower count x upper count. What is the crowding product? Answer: 28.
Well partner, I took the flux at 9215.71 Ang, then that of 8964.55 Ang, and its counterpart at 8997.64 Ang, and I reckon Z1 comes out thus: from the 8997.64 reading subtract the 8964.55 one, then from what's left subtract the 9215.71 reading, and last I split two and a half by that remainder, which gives -0.445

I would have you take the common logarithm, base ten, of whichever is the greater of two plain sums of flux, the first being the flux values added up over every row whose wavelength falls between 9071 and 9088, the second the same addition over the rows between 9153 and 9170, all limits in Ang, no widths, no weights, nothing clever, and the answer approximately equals 1.69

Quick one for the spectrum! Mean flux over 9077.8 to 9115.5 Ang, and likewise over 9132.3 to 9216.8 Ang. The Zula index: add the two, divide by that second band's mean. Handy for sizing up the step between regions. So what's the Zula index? 2.04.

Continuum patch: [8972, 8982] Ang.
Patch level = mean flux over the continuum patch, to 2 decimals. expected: 5.95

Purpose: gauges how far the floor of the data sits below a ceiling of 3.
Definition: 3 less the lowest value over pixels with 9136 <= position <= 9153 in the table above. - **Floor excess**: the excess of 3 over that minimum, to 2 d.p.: -2.40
